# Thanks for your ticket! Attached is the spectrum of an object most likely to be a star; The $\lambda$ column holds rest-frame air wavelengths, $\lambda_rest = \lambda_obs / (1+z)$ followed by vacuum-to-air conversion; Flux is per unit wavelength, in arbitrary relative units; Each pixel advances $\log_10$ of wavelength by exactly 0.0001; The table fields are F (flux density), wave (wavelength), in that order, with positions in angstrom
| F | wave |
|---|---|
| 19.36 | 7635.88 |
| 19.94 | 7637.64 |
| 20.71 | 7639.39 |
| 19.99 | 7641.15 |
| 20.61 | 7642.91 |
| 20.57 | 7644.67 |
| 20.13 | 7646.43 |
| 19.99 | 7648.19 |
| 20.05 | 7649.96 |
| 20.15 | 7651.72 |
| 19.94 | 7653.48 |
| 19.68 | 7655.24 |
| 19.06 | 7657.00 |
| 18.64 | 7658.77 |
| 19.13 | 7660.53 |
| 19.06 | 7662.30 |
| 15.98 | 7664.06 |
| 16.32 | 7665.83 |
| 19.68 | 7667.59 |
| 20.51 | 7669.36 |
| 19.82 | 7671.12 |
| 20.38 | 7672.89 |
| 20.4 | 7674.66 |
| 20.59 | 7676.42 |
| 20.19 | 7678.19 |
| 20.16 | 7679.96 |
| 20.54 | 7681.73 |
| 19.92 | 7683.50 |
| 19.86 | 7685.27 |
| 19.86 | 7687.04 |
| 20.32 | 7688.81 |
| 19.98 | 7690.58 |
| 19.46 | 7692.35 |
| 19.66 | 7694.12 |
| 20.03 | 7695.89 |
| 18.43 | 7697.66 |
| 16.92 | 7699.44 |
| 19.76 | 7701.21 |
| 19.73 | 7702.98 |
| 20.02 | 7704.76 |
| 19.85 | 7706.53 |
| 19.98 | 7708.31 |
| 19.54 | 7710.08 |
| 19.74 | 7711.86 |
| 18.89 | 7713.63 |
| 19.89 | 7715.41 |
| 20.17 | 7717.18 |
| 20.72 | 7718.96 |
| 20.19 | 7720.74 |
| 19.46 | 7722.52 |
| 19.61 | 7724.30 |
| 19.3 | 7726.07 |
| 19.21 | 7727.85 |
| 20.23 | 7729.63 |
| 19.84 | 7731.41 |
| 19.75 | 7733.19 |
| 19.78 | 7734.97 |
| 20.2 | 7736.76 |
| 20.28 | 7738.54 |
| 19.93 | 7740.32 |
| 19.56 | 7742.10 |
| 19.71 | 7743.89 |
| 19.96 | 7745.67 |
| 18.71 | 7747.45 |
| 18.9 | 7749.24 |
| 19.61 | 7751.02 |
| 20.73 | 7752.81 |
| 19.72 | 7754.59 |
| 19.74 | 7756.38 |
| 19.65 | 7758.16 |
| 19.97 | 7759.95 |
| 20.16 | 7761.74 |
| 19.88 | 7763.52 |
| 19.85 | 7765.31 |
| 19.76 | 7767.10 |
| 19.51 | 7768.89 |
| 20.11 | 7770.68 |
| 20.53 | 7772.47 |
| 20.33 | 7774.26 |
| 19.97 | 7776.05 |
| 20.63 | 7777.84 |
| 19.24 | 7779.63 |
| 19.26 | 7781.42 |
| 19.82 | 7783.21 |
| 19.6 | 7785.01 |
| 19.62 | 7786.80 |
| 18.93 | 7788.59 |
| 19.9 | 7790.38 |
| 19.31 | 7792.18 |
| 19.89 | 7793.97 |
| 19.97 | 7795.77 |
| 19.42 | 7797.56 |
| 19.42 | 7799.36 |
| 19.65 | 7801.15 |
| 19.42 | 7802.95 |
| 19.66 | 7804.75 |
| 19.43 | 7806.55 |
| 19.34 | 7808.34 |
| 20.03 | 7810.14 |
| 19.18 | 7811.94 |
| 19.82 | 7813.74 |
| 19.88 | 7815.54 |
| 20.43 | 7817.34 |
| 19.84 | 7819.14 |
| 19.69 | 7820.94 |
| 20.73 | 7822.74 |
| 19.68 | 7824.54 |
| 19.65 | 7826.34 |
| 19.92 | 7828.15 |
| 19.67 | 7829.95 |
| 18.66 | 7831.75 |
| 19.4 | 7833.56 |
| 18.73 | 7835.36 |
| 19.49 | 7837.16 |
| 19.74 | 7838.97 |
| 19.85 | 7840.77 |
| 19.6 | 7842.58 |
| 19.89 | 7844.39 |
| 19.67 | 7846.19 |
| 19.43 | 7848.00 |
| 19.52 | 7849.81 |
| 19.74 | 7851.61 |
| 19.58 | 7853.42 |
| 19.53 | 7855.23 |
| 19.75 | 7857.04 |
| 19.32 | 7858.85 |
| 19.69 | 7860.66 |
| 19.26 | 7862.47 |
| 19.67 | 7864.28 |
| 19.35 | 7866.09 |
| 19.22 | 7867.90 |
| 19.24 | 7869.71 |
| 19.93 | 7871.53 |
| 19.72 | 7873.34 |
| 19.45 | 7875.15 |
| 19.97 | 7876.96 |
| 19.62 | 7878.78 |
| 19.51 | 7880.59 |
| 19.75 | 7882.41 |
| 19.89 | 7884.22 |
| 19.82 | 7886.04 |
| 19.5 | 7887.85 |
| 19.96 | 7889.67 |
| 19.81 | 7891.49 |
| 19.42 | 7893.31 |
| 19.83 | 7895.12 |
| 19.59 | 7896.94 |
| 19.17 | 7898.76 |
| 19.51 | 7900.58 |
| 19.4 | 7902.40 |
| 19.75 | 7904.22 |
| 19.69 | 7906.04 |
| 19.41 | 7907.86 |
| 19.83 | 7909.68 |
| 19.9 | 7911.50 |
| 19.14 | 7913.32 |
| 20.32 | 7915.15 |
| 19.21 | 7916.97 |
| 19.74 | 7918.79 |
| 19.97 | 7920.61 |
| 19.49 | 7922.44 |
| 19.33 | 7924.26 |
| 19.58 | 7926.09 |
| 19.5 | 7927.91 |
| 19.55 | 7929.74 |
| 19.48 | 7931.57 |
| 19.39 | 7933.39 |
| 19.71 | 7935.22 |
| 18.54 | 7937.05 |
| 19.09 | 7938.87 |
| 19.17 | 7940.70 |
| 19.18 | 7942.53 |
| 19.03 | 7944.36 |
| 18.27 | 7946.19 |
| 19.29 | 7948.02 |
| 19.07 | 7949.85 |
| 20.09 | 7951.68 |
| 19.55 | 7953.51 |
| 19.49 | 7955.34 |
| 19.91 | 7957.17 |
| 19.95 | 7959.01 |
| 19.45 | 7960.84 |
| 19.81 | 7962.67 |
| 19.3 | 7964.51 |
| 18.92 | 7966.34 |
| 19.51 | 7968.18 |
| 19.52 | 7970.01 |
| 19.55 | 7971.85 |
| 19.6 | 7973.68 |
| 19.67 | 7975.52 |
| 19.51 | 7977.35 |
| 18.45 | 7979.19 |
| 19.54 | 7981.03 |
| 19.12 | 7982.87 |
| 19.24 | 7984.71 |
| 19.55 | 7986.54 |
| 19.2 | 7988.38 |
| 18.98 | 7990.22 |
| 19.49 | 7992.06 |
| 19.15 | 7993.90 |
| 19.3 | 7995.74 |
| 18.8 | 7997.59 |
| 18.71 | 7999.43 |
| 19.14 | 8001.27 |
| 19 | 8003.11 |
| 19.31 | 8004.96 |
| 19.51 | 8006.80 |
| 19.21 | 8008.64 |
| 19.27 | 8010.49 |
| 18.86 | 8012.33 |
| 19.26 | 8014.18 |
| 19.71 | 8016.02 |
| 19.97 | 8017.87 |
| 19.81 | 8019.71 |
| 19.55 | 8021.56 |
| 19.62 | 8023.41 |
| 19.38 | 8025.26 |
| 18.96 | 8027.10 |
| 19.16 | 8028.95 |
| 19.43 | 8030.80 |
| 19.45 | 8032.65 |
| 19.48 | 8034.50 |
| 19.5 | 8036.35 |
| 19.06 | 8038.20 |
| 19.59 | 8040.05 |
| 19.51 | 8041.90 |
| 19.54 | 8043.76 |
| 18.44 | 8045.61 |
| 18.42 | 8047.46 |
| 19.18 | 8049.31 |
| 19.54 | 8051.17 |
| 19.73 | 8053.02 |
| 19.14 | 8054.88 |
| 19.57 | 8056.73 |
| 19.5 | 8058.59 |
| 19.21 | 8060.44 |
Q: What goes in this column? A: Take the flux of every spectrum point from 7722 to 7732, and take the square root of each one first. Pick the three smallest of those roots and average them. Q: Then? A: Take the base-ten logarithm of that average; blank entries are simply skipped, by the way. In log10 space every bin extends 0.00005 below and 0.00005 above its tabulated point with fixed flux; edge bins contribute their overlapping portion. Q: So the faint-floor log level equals 0.6430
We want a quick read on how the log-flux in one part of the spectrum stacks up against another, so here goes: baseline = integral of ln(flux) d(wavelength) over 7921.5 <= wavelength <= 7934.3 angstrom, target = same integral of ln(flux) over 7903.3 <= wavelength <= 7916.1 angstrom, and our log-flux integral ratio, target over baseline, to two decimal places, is 1.00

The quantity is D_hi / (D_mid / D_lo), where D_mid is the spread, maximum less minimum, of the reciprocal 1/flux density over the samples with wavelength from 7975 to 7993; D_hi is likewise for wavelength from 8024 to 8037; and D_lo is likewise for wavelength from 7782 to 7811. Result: 0.0013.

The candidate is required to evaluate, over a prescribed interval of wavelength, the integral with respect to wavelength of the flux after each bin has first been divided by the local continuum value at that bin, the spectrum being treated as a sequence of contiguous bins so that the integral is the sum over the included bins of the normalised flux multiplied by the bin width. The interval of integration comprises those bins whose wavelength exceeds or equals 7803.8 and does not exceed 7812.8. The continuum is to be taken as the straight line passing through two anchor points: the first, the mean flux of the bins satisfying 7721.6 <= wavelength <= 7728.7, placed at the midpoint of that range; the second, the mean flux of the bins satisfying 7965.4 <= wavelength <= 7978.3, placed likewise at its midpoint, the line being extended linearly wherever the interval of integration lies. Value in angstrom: 9.04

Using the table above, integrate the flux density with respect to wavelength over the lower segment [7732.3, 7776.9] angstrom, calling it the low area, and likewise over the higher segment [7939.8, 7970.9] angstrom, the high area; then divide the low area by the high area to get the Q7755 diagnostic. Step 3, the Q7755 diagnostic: 1.5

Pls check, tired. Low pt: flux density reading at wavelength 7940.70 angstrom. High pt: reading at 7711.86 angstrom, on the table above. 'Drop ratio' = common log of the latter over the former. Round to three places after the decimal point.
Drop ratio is 0.013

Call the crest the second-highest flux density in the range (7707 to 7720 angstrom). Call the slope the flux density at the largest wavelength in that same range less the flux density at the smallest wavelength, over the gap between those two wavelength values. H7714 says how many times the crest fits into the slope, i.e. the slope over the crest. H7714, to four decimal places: 0.0034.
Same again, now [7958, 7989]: -0.0013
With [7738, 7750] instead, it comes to -0.0065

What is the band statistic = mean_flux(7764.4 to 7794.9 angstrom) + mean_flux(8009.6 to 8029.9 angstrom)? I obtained 39.2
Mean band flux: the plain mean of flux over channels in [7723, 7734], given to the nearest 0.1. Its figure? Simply 19.7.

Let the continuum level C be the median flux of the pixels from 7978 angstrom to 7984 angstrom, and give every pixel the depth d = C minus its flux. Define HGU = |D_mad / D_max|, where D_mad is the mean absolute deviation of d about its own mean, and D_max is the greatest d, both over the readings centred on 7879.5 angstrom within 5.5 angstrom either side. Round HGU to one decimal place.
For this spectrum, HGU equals 0.5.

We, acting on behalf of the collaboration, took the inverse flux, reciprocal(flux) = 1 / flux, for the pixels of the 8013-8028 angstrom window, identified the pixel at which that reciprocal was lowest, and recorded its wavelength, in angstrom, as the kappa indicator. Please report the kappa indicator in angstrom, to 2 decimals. 8017.87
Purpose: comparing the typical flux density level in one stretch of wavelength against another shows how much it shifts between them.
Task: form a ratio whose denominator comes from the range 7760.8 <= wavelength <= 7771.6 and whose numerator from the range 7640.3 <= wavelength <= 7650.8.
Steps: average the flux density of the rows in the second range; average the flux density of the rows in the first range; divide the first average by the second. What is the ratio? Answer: 1.02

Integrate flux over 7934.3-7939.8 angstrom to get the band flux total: 105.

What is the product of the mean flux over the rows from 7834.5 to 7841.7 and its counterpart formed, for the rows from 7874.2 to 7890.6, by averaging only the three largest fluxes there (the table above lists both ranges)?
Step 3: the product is 388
